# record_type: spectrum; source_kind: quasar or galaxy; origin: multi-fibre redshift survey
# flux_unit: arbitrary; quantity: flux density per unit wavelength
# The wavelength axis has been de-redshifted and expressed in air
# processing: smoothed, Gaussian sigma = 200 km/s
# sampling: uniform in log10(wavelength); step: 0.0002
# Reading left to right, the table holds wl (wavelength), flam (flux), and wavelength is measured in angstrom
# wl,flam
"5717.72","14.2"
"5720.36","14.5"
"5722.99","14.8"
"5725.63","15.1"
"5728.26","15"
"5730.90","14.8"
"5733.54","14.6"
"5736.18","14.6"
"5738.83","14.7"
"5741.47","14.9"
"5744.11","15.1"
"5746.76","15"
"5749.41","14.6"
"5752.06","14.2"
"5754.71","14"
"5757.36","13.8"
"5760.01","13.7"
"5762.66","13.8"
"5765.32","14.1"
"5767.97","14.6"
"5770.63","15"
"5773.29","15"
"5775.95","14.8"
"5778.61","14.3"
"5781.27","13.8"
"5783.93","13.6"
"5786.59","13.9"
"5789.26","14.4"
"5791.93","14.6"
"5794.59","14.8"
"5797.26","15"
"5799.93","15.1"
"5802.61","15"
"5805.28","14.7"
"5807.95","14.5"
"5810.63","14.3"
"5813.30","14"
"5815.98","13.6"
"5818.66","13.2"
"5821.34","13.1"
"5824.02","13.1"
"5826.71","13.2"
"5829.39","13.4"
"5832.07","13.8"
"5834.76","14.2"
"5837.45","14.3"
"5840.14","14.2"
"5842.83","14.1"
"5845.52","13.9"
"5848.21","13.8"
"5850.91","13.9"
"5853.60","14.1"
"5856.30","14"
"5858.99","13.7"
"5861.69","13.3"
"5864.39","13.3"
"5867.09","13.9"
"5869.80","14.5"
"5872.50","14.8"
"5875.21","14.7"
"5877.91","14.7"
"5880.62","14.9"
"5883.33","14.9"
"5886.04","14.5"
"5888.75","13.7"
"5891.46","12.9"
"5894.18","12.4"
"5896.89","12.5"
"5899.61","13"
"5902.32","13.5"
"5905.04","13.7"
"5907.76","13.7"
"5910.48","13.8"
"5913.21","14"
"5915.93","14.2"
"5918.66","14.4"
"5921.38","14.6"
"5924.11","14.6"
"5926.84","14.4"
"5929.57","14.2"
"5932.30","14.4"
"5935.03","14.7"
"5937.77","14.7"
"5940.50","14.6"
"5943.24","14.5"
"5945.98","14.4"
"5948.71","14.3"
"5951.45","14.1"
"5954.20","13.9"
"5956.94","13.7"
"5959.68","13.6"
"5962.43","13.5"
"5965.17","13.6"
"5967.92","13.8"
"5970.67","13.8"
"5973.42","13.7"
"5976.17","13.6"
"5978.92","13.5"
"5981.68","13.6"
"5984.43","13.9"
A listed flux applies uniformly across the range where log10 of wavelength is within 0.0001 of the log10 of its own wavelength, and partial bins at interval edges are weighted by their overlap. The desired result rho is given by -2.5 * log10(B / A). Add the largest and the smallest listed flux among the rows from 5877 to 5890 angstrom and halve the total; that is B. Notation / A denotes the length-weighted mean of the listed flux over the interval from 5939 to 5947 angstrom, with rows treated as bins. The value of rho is 0.016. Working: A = 14.5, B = 14.30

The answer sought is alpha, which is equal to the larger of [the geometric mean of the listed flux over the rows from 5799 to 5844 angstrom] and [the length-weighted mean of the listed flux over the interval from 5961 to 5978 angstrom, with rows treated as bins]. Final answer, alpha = 14.0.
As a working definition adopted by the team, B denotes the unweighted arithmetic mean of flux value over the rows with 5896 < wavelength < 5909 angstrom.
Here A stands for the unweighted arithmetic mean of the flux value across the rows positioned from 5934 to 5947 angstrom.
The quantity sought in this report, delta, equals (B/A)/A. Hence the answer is 0.062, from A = 14.6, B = 13.3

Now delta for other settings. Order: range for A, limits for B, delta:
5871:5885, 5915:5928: 0.066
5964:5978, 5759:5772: 0.076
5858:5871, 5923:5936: 0.077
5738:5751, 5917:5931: 0.065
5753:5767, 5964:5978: 0.071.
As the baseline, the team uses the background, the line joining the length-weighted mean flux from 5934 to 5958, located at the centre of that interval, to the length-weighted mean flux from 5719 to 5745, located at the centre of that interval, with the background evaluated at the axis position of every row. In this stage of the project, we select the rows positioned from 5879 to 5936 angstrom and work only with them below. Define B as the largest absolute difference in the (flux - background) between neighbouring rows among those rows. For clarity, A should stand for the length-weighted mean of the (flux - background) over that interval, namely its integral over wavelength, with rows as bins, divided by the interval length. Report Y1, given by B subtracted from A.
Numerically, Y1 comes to -1.25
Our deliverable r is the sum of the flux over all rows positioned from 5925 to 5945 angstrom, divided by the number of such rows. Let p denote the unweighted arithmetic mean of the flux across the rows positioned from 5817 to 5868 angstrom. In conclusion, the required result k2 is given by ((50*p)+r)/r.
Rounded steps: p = 13.71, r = 14.5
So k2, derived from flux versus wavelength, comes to 48.3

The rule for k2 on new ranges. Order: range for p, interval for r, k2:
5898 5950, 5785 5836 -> 51.3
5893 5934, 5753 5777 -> 49.3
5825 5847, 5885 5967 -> 50.8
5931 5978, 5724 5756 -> 48.7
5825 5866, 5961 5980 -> 51.6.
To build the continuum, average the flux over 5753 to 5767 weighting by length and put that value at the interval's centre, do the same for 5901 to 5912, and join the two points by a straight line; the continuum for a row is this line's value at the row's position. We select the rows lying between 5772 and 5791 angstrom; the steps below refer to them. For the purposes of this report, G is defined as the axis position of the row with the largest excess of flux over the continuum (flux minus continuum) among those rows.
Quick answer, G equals 5773.29 angstrom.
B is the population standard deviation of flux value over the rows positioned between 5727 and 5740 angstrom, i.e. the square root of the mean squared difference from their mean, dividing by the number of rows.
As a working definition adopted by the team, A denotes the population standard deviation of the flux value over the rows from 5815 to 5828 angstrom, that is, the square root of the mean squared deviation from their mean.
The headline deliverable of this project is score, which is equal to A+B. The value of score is 0.34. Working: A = 0.185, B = 0.15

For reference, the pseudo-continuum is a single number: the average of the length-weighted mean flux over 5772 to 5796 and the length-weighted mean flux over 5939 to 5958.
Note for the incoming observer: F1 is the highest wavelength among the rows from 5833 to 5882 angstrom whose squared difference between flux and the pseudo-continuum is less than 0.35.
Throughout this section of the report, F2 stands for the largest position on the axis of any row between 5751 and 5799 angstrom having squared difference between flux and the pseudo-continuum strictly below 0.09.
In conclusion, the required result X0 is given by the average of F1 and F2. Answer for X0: 5833.6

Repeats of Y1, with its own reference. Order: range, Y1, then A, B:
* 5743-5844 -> -0.97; -0.46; 0.51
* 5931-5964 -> -0.43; -0.12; 0.31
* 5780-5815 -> -0.73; -0.23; 0.51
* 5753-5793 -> -0.99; -0.49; 0.51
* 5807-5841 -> -1.26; -0.85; 0.41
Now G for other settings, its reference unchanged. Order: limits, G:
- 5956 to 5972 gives 5970.67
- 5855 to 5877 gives 5872.50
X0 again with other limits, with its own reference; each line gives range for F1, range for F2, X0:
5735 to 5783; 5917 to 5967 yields 5866.4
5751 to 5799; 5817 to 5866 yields 5825.4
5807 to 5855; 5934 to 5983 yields 5902.5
